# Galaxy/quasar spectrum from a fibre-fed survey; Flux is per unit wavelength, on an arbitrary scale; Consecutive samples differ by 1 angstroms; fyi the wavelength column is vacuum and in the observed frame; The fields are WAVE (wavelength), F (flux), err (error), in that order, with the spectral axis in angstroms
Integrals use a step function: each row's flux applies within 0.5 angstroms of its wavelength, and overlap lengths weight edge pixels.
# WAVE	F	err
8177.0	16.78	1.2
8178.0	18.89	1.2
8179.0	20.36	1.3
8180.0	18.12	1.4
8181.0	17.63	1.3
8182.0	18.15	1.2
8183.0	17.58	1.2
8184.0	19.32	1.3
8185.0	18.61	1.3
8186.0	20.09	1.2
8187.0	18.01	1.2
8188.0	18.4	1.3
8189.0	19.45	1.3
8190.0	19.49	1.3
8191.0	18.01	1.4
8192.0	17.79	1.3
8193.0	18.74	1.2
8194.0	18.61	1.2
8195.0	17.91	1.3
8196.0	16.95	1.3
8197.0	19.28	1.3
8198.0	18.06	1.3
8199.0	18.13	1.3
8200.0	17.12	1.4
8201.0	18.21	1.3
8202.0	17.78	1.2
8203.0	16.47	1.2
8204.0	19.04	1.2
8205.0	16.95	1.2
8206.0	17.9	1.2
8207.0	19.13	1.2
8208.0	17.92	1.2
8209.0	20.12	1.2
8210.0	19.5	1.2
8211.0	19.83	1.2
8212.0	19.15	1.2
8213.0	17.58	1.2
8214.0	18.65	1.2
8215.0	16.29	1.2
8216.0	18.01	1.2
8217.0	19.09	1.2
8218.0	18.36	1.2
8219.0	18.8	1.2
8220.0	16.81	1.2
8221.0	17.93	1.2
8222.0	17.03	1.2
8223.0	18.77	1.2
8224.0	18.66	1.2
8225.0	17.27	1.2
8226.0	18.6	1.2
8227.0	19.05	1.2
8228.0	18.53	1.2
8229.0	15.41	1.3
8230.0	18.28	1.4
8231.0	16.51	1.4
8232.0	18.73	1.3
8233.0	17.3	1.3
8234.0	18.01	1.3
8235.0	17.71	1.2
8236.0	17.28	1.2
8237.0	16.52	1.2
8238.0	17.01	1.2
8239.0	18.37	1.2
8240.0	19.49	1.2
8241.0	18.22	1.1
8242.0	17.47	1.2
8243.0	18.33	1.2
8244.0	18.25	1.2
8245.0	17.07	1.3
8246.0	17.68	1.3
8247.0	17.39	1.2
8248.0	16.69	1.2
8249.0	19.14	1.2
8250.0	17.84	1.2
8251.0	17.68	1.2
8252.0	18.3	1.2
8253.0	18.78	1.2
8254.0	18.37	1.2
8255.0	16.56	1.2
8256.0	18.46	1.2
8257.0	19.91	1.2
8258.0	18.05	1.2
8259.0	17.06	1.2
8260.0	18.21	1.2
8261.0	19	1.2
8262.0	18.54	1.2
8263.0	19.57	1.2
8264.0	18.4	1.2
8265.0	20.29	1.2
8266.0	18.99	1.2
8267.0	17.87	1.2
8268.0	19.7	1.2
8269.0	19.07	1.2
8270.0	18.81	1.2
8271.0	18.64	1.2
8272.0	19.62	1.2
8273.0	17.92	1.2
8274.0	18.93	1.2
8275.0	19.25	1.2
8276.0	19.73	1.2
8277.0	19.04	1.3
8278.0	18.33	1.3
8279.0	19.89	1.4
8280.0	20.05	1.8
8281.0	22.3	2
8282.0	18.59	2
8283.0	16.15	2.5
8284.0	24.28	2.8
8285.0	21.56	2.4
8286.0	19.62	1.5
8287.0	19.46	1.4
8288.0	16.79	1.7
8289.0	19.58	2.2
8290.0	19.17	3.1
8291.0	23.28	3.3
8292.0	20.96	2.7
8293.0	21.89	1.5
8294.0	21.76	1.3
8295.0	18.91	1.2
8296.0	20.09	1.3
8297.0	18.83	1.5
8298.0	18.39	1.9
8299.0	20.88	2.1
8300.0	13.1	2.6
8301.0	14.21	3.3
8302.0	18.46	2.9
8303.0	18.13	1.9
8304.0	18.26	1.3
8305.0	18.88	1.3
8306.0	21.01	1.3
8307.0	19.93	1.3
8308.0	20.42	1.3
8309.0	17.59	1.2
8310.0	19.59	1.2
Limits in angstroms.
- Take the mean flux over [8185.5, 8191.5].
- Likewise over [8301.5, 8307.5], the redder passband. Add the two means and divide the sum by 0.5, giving 76.0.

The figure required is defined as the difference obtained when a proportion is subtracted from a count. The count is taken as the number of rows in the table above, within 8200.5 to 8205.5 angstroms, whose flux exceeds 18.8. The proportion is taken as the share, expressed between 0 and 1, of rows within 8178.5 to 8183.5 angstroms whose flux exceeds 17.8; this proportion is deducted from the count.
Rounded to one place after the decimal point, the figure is 0.4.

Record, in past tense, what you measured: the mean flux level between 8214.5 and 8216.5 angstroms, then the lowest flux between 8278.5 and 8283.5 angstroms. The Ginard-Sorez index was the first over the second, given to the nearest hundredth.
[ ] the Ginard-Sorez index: 1.06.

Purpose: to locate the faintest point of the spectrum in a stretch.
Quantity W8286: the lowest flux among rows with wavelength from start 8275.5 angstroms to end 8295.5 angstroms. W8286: 16.15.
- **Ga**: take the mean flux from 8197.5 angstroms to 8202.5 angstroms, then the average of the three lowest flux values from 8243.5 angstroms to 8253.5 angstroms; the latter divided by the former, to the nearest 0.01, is 0.95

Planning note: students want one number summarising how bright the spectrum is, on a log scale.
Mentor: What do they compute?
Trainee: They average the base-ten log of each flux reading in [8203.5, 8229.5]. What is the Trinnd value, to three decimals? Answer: 1.260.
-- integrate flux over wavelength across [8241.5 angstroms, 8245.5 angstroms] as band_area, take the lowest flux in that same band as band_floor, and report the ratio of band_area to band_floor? 4.17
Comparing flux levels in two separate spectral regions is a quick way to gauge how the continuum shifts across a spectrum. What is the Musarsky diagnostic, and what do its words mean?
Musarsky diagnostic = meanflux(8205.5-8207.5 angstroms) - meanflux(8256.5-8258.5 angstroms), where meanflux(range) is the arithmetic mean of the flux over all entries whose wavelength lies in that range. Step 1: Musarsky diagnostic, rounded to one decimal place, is -0.5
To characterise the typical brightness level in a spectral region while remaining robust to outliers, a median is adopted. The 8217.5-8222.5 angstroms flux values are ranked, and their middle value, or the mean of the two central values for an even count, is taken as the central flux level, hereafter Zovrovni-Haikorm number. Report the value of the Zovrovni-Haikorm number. 17.9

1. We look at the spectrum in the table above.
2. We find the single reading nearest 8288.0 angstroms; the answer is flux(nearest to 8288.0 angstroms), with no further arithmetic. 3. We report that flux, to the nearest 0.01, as 16.79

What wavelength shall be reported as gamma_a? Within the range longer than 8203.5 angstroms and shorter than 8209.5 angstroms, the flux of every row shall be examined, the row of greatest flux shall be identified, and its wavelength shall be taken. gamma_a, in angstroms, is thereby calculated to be 8209.0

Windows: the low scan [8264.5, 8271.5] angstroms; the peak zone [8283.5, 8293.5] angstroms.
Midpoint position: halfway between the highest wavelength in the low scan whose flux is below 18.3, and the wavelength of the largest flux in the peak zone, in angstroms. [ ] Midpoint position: 8275.5 angstroms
